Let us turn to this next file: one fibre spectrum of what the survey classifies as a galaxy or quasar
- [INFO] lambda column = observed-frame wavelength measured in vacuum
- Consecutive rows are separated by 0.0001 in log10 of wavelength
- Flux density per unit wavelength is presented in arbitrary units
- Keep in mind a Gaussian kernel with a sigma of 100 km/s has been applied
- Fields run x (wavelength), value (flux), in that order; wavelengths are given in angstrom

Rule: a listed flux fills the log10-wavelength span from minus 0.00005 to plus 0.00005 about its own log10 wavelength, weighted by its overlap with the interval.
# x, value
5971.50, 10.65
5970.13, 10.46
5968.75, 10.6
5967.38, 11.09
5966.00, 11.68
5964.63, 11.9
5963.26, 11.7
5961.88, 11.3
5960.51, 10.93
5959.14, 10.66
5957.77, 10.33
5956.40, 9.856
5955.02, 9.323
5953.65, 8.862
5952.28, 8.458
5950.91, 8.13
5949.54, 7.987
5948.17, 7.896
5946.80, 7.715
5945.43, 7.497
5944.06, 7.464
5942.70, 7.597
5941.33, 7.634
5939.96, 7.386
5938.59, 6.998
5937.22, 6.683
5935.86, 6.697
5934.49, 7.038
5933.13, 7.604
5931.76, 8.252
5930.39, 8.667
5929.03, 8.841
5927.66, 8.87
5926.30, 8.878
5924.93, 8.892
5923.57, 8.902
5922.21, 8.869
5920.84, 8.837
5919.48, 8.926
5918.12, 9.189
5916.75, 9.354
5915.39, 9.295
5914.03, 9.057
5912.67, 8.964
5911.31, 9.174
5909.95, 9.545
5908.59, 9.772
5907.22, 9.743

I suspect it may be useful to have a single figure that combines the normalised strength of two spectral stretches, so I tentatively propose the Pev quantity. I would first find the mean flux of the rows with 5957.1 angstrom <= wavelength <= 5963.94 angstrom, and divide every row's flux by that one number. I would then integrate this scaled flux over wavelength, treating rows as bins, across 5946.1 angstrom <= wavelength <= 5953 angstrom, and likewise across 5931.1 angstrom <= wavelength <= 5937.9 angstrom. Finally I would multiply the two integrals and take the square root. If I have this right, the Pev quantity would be 4.76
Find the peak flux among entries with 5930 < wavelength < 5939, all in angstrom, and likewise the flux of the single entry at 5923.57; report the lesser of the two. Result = 8.7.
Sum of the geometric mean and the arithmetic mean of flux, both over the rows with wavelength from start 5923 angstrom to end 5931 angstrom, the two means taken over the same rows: 18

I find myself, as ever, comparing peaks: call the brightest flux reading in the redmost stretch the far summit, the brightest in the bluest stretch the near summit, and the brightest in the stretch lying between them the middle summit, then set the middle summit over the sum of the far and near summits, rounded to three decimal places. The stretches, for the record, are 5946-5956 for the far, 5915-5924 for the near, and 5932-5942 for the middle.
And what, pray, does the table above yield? 0.409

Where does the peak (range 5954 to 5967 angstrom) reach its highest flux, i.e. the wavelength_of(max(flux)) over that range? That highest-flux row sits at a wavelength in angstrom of 5964.63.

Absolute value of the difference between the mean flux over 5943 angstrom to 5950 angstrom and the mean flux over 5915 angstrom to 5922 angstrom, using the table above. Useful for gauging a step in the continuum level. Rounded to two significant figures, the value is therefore 1.4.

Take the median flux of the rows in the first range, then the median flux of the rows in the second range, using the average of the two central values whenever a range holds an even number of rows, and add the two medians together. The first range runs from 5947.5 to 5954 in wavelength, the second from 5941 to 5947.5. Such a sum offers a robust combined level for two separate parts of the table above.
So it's 15.7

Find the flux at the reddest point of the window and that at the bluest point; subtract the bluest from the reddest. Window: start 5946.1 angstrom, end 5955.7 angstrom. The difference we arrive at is 1.6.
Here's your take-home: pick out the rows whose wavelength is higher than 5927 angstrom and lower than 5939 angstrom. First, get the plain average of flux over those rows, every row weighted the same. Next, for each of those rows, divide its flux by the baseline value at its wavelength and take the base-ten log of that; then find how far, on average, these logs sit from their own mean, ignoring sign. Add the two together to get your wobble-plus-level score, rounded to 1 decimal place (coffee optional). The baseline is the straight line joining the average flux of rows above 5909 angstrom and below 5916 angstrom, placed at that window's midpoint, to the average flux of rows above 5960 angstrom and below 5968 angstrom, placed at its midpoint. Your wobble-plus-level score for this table 7.8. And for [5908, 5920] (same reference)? 9.3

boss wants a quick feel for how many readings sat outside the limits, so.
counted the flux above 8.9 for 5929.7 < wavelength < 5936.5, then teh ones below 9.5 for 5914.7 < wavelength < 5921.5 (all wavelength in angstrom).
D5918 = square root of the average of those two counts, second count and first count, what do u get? 1.58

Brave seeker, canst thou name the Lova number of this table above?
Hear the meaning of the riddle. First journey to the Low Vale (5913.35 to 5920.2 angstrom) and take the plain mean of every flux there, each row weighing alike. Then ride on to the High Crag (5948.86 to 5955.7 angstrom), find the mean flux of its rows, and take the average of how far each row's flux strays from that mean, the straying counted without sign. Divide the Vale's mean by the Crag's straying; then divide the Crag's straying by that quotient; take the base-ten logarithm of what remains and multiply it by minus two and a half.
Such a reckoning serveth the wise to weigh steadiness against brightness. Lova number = 4.23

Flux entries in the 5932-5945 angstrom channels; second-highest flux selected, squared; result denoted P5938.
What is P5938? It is 58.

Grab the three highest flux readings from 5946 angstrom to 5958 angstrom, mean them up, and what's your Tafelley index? 9.8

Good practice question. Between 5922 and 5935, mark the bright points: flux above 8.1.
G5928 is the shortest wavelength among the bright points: 5922.21 angstrom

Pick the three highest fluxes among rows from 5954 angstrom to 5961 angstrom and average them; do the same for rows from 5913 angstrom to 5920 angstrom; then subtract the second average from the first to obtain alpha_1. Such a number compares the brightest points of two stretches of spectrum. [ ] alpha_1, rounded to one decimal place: 1.4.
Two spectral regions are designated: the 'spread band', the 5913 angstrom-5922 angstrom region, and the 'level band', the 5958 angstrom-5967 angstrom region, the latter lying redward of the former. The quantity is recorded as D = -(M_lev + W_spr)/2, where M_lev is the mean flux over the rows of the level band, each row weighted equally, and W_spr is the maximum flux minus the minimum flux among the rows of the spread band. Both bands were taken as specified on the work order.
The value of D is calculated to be -5.9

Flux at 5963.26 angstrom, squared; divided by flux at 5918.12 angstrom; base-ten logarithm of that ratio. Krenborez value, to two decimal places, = 1.17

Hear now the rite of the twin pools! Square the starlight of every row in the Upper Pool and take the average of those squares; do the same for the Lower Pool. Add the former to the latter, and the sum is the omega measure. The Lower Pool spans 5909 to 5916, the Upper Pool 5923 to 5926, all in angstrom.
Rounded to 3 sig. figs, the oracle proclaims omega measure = 164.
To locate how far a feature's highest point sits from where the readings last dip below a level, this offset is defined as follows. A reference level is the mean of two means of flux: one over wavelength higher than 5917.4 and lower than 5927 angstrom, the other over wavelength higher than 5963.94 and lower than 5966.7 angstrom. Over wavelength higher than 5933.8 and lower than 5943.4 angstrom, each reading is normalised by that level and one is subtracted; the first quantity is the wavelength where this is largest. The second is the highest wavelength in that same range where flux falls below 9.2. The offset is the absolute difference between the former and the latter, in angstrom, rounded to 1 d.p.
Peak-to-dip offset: 1.4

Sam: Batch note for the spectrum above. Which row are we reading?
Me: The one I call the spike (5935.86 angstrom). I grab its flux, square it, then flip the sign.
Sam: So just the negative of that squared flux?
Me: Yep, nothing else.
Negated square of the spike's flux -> -45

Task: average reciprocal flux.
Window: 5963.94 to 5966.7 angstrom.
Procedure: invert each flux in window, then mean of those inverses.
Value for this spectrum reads 0.085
